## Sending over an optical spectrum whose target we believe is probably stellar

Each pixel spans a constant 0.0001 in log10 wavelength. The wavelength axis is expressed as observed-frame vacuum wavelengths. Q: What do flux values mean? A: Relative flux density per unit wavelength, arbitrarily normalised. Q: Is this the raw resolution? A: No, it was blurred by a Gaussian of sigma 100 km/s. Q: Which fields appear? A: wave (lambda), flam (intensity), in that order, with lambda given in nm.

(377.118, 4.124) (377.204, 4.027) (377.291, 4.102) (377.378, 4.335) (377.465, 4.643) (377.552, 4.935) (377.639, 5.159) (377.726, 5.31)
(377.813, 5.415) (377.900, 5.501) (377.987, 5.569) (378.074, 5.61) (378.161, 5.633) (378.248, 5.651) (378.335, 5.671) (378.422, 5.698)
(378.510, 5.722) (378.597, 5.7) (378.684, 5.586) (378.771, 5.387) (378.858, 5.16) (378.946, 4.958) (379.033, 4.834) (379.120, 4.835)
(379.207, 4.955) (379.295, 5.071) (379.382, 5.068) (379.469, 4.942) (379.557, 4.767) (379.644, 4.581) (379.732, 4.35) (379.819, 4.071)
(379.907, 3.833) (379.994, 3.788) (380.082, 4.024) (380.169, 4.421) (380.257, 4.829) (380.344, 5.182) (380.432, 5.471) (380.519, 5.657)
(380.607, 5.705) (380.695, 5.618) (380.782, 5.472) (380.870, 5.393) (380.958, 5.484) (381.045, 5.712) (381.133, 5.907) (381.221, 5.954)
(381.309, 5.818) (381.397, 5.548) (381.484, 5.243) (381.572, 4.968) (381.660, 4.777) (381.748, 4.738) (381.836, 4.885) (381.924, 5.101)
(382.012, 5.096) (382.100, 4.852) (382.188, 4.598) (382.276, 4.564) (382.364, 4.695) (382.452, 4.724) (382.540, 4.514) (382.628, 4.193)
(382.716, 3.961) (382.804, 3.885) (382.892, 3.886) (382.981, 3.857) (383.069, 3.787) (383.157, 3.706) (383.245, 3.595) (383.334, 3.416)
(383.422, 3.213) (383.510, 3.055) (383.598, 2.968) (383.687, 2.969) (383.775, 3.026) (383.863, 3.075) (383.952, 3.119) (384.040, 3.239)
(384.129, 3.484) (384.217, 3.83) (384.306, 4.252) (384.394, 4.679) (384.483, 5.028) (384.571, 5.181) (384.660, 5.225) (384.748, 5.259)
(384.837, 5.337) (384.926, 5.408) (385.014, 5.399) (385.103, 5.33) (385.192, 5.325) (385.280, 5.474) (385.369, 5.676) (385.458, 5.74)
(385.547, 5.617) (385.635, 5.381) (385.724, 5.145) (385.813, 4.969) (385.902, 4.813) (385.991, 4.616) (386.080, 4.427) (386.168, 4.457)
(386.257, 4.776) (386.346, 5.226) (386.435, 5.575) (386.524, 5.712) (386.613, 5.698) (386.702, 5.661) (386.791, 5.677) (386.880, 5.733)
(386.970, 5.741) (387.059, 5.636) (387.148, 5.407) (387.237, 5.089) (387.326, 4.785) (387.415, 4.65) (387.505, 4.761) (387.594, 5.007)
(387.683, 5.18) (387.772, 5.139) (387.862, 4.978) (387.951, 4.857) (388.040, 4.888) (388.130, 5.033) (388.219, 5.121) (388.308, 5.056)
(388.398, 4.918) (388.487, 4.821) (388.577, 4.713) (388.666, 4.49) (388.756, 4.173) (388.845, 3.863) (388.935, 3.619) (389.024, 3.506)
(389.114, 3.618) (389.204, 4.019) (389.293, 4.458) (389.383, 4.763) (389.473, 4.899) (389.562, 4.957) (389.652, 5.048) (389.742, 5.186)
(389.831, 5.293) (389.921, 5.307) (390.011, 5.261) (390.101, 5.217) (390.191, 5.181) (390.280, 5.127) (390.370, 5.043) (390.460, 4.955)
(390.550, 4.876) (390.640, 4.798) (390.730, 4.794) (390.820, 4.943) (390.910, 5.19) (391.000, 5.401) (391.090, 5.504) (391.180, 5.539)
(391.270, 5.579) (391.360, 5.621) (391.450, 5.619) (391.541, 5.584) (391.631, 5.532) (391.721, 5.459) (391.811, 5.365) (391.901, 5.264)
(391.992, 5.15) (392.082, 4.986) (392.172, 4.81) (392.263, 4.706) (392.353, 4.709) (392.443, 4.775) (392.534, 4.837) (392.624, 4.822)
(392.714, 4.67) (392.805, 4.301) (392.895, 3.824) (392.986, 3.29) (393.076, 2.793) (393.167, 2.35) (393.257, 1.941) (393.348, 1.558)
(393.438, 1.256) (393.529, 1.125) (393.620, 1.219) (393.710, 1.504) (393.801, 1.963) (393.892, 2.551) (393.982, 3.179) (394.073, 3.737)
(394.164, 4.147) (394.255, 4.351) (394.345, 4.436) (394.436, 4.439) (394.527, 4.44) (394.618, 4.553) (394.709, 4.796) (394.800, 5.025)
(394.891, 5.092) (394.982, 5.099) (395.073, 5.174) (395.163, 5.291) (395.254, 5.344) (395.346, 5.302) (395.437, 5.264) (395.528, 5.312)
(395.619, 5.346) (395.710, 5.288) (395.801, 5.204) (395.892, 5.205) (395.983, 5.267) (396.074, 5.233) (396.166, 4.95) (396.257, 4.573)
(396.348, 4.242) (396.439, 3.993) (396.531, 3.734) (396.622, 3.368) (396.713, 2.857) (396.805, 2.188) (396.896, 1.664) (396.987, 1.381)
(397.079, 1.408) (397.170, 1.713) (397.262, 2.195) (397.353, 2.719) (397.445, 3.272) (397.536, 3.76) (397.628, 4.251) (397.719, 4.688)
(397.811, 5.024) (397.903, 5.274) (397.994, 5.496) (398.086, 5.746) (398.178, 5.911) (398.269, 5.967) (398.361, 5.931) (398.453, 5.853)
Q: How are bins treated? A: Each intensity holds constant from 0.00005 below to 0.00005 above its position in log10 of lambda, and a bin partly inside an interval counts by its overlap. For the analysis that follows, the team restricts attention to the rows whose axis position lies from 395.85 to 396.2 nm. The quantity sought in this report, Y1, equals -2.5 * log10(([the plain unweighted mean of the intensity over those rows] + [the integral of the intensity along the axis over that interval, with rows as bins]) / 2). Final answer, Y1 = -1.36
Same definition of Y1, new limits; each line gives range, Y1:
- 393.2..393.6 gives -0.03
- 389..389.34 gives -1.04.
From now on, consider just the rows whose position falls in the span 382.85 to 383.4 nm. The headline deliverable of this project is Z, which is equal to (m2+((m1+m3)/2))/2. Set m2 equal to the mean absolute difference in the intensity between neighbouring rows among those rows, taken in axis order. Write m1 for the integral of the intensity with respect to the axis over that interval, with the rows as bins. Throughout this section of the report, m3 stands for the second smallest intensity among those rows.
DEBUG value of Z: 1.45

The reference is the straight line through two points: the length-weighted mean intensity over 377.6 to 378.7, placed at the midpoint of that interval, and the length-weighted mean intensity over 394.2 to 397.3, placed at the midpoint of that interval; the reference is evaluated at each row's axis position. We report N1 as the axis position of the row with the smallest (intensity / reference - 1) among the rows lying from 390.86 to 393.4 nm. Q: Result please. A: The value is 393.348 nm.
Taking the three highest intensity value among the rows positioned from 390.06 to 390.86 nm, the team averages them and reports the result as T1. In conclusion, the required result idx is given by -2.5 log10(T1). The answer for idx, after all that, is -1.78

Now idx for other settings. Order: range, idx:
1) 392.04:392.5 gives -1.72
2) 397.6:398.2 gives -1.89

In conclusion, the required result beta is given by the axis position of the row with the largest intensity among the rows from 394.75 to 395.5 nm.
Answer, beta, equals 395.254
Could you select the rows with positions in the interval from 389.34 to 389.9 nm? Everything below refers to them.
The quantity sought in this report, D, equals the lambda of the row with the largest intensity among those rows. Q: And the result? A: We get 389.831 nm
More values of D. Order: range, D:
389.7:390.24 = 389.921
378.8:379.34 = 378.858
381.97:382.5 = 382.012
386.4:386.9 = 386.880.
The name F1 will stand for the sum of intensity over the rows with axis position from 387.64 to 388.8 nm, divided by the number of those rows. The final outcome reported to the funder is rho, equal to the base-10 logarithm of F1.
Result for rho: 0.69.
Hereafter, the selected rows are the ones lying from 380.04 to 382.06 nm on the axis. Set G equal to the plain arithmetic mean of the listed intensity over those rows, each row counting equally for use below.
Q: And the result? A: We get 5.26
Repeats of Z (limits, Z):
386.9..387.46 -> 2.04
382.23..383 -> 1.86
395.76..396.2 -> 1.92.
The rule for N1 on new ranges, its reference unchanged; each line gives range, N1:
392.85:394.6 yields 393.529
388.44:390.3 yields 389.024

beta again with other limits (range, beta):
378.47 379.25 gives 378.510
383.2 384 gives 383.245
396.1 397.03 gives 396.166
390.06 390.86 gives 390.101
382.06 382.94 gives 382.100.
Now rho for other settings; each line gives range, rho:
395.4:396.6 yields 0.69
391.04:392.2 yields 0.73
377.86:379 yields 0.74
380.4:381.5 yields 0.75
